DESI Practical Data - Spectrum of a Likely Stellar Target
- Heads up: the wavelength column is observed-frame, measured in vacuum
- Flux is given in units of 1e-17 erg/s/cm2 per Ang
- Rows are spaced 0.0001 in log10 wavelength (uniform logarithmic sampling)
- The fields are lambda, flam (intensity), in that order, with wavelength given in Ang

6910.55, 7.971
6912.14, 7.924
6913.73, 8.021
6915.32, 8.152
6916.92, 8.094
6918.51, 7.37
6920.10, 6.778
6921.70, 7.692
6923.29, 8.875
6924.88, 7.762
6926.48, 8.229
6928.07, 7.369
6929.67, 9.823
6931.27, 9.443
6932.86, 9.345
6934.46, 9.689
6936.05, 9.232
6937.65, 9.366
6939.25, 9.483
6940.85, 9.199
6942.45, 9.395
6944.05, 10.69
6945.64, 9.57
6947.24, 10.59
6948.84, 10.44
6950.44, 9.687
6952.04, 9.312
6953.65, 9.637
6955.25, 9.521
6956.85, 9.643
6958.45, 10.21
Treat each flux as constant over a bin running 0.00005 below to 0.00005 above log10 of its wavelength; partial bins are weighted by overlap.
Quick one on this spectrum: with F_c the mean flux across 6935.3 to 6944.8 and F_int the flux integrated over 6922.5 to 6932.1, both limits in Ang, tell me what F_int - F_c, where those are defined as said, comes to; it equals 73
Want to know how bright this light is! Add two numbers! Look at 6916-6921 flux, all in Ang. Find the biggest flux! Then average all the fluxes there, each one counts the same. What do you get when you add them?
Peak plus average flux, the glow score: 15.5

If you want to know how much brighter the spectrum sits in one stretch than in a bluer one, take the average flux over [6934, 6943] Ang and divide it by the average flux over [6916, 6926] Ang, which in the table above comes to 1.21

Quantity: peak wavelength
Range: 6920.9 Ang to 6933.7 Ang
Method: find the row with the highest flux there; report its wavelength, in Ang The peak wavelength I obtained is 6929.67 Ang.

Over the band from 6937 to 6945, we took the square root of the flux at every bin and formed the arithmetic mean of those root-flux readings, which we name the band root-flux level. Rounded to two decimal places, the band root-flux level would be 3.10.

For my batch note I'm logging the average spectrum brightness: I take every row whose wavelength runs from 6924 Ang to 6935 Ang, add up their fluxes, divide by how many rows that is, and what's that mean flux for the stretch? 8.8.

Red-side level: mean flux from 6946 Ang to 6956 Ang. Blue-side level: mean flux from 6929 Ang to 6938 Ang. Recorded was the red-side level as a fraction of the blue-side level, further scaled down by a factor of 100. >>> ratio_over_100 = 0.0104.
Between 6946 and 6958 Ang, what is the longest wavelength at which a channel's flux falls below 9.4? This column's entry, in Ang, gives 6952.04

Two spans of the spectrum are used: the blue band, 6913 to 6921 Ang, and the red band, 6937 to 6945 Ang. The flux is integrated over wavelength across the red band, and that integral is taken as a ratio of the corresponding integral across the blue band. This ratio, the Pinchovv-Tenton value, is 1.26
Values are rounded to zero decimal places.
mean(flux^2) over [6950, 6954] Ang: 91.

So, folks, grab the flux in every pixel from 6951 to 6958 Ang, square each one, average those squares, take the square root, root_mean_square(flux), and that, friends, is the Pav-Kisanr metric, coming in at 9.5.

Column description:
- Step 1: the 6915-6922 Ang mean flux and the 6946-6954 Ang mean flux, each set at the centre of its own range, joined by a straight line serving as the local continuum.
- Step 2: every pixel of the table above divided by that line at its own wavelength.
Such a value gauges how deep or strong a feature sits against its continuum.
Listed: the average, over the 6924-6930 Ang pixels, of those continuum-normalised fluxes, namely 1.00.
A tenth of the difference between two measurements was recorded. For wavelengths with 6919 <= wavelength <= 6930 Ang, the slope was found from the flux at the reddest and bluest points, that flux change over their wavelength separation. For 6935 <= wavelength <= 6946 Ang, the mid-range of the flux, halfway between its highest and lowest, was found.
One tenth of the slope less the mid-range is -0.96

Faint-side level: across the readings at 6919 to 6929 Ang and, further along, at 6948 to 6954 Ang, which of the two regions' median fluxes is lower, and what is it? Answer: 7.7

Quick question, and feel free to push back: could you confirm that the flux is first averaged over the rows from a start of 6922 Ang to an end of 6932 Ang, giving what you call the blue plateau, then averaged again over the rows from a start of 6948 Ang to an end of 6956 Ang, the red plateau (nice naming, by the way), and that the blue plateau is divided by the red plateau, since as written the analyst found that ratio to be 0.88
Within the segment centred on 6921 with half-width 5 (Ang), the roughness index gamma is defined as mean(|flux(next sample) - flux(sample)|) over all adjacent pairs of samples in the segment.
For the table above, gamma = 0.9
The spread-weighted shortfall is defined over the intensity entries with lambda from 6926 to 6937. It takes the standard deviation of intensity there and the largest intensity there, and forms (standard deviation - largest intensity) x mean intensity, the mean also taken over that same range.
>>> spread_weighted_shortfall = -81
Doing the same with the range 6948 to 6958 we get -98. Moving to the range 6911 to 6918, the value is -65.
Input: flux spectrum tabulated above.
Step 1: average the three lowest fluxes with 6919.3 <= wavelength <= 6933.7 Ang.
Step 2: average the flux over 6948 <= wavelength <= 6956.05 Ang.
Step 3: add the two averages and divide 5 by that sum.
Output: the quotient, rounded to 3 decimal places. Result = 0.294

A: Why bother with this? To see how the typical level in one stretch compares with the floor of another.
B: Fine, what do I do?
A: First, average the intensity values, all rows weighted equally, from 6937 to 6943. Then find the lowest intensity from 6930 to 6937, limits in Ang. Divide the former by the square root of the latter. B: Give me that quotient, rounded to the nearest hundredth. 3.08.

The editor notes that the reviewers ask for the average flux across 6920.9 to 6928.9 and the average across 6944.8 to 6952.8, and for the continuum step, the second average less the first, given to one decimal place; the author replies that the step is 1.9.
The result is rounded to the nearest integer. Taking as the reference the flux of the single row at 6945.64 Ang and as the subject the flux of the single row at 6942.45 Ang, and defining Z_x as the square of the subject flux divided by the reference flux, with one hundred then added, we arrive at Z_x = 109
